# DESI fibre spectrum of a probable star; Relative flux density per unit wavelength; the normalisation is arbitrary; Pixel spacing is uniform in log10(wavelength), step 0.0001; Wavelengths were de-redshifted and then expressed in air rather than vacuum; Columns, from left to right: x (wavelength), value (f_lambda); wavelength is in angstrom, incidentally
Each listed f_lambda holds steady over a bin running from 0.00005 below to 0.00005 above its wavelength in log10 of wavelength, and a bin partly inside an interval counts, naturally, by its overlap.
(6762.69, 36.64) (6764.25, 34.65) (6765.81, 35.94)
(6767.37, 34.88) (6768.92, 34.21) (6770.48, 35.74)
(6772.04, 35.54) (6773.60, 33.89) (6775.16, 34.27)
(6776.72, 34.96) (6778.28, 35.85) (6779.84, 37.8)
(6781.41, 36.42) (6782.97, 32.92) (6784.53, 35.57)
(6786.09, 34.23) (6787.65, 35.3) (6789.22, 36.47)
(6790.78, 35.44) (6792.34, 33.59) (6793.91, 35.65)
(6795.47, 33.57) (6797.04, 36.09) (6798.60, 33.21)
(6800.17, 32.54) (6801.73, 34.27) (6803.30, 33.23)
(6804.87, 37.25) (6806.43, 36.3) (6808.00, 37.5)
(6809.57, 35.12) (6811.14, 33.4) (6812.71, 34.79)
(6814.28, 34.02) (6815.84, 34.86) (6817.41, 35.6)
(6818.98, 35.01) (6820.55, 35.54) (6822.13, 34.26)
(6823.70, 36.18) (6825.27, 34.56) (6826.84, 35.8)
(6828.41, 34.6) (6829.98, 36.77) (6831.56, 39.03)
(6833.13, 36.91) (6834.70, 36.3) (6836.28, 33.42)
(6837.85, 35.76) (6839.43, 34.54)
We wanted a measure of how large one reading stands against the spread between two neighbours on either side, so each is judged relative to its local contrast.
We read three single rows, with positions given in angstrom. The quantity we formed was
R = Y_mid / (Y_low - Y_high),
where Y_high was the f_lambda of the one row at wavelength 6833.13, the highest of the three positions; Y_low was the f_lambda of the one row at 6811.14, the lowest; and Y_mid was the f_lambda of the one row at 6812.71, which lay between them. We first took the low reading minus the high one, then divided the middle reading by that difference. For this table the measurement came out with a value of -10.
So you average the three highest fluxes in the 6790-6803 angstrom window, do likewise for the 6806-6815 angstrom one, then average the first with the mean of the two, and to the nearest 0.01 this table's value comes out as 35.87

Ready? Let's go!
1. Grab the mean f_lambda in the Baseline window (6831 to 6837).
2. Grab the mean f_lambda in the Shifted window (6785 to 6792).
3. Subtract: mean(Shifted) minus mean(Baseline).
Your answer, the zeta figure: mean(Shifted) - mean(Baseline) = -1.1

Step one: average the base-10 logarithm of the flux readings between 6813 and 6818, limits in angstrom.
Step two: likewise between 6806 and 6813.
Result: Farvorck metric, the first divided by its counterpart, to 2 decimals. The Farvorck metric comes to 1.00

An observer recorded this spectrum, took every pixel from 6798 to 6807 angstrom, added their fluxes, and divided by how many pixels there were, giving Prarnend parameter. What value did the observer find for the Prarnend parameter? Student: 34.5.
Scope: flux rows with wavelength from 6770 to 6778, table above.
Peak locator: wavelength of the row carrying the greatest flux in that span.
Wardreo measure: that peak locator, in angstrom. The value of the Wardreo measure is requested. 6770.48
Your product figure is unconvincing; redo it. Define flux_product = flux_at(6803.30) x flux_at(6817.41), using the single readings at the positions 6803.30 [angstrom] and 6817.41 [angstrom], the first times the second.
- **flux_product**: 1183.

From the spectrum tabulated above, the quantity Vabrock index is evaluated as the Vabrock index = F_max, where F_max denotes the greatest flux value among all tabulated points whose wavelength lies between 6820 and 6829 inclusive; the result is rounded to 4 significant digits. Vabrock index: 36.18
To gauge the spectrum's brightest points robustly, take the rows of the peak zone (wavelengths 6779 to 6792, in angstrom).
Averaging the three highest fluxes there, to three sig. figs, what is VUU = 36.9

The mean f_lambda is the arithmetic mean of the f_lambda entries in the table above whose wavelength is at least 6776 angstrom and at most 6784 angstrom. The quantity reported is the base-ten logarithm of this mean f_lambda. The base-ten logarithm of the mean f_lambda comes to 1.551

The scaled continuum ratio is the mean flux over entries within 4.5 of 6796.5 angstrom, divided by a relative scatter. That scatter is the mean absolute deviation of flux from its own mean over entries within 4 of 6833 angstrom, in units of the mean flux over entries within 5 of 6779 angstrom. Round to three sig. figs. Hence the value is 927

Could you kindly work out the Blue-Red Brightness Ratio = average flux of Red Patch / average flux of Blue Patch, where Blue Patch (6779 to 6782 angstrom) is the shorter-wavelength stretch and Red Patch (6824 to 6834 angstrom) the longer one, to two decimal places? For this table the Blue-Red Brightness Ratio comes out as 0.98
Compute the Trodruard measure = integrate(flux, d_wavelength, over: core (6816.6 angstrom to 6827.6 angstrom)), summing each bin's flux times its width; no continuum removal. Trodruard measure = 388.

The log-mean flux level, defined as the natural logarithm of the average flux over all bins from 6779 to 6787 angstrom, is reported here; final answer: 3.57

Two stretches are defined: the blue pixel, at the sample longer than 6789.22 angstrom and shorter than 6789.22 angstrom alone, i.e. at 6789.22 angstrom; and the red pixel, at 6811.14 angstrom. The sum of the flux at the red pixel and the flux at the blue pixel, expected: 69.9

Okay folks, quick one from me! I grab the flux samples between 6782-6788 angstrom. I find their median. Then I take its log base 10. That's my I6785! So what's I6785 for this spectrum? 1.54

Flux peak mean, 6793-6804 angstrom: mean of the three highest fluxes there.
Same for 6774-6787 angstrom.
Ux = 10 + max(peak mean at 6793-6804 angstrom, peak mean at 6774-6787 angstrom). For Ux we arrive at 46.7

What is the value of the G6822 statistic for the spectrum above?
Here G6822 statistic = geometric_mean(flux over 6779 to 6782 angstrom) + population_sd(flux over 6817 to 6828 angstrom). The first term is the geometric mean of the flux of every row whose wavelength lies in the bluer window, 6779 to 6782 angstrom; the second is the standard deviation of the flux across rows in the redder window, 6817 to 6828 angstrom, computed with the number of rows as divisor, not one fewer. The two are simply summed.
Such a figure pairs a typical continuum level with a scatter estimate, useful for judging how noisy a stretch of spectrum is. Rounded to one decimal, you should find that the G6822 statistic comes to 37.7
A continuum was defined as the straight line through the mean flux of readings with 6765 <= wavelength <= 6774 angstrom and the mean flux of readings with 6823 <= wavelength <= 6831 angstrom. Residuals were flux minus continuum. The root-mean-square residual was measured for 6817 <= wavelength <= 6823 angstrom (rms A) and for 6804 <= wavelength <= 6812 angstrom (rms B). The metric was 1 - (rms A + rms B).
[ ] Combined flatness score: -1.3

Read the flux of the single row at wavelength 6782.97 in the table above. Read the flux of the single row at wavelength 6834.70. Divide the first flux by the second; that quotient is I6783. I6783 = 0.91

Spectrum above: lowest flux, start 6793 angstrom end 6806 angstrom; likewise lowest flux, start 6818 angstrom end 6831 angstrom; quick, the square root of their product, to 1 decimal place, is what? 33.4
